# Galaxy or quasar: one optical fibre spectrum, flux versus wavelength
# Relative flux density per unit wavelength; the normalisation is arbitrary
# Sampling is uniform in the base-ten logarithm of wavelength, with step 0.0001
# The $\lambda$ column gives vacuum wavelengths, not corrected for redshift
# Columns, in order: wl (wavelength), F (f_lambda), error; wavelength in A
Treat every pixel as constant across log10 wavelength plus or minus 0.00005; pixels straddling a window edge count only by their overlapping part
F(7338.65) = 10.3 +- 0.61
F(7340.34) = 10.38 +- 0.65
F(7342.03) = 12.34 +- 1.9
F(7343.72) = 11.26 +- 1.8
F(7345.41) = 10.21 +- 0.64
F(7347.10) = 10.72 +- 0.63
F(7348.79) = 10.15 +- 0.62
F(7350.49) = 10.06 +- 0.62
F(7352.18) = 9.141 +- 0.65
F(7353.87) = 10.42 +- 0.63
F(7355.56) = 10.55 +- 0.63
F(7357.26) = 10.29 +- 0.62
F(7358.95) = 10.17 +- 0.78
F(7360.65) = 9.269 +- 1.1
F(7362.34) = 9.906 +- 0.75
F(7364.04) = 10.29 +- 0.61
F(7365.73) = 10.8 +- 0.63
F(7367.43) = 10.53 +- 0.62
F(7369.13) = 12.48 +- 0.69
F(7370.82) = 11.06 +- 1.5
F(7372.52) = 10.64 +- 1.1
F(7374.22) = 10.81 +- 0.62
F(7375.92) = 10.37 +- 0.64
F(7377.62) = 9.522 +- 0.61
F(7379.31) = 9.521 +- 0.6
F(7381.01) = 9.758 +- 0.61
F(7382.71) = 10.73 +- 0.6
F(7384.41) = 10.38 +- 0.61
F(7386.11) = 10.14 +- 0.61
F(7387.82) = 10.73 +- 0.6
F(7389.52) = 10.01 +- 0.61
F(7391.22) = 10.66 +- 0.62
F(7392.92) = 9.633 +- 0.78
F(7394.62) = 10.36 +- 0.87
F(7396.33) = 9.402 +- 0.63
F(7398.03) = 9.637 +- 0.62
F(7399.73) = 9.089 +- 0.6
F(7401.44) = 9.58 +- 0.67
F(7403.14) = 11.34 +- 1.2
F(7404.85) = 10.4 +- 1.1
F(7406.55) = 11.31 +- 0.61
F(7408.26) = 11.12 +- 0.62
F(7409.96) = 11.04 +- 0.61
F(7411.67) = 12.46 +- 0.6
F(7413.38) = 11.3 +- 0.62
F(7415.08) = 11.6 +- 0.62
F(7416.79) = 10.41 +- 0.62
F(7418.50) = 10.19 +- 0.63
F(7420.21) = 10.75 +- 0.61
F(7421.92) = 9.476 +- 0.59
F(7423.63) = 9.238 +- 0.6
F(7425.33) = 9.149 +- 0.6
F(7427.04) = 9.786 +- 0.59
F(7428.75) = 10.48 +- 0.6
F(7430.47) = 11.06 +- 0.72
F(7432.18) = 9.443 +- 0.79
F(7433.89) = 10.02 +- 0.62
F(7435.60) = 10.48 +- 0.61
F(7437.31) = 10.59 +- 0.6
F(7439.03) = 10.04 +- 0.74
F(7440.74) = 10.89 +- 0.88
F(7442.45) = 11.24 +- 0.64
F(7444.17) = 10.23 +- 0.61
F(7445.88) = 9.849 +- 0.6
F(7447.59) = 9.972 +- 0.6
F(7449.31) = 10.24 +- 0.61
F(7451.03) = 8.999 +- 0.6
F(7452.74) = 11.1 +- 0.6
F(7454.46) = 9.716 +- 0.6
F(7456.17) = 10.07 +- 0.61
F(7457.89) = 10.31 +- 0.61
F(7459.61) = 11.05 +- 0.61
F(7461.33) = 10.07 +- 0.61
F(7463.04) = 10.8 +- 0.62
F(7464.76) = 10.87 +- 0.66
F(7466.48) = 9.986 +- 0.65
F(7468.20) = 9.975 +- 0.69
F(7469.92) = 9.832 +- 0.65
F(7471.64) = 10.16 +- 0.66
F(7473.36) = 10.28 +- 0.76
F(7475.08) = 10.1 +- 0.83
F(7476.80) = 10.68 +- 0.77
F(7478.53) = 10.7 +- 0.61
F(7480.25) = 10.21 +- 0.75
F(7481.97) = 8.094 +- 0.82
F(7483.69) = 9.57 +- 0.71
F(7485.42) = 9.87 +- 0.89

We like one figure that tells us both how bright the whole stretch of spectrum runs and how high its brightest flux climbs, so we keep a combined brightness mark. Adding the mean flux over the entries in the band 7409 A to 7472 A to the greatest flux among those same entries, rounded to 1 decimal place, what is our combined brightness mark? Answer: 22.8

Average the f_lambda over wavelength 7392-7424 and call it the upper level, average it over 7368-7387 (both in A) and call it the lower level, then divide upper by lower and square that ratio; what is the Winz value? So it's 0.99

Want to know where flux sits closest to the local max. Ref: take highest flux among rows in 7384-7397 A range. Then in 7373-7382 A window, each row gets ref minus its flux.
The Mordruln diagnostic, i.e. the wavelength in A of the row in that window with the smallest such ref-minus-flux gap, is 7374.22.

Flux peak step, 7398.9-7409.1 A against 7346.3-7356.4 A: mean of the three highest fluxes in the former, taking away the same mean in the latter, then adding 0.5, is 1.2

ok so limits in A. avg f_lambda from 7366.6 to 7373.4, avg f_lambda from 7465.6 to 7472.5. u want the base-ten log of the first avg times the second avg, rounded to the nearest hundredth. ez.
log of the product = 2.05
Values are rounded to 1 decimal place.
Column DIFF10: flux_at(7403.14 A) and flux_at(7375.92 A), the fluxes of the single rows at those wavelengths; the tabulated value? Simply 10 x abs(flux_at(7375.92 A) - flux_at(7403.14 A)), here 9.7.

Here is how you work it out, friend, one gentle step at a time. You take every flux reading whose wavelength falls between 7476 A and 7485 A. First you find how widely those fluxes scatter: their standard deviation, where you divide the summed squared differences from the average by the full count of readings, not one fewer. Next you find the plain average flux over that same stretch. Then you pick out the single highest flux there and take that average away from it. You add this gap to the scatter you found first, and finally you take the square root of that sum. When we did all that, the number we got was 1.35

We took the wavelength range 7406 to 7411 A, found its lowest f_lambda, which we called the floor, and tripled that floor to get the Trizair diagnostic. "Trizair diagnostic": 33.1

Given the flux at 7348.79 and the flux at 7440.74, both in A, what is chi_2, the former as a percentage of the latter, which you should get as 93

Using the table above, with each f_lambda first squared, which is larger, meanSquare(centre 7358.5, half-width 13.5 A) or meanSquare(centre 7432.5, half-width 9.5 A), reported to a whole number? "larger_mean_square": 108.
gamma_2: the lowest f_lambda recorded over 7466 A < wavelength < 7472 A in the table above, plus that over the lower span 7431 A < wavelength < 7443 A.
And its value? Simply 19.3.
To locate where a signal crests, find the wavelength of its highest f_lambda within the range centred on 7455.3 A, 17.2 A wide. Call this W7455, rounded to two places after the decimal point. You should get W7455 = 7452.74 A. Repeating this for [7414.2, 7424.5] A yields 7415.08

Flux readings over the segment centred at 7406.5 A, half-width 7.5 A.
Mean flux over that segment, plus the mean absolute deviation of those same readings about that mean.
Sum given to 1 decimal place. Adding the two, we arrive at 11.6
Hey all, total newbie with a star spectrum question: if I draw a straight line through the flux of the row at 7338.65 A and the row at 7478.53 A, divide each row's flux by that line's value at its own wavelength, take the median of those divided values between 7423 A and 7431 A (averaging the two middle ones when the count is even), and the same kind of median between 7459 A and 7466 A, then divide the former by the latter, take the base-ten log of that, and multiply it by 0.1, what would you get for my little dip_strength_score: -0.0040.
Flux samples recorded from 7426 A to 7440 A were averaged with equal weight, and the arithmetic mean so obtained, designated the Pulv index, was 10.2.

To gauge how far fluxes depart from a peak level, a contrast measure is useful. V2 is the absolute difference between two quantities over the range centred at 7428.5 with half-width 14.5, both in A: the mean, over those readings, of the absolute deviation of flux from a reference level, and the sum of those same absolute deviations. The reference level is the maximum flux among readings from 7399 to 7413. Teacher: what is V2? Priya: 34.8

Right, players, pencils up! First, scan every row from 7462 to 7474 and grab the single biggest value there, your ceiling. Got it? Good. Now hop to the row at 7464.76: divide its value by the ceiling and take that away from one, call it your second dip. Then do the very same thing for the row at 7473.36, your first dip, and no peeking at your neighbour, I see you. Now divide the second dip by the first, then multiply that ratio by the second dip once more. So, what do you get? 0.00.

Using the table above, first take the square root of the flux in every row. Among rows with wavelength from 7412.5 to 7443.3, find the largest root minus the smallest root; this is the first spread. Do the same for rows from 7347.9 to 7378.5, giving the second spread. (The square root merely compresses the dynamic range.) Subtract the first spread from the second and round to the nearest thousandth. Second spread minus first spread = 0.128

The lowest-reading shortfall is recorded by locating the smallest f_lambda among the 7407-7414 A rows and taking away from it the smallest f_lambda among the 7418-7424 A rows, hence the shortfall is 1.8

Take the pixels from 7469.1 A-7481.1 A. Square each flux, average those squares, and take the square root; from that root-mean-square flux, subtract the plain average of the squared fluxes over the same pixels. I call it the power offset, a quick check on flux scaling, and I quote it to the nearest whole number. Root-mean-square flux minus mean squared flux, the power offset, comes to -95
